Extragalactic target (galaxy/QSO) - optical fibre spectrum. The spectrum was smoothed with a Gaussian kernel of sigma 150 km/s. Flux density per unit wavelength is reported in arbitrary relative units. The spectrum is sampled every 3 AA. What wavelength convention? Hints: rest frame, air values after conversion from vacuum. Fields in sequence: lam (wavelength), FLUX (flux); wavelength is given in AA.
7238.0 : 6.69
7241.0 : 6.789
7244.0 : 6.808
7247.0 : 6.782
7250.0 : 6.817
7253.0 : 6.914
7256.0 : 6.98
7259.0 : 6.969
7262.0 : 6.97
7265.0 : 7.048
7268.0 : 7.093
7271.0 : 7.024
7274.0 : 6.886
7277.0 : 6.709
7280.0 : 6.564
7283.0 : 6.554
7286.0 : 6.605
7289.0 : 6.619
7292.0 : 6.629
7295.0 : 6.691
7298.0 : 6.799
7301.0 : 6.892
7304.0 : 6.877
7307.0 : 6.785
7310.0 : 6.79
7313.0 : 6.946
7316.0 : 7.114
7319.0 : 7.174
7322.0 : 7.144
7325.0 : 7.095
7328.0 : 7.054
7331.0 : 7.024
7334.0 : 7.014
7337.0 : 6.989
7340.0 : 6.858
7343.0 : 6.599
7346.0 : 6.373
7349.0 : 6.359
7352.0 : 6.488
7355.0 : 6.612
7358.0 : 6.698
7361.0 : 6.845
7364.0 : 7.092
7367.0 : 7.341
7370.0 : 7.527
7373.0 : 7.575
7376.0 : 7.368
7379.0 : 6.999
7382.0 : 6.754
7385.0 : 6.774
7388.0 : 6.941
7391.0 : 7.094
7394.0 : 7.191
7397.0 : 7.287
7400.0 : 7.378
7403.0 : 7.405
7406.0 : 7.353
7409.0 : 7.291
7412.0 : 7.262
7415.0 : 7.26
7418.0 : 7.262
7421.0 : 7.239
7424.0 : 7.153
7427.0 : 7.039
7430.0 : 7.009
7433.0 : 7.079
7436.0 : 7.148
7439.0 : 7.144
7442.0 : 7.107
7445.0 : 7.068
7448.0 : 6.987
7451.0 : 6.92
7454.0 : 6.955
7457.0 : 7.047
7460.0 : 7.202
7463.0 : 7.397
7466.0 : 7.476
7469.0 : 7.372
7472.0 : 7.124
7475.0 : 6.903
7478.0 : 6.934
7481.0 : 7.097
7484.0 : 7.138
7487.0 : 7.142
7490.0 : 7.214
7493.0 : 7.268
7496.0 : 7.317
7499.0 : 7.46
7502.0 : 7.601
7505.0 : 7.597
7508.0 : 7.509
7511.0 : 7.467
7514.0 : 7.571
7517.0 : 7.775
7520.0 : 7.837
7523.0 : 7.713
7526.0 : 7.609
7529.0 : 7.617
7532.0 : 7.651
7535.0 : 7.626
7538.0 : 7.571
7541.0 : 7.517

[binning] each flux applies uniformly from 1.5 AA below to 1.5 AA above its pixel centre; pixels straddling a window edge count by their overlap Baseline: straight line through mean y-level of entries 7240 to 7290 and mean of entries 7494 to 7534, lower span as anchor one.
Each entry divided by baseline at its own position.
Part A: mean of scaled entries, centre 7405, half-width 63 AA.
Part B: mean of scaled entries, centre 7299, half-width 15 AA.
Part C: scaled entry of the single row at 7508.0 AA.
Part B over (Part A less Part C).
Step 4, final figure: -58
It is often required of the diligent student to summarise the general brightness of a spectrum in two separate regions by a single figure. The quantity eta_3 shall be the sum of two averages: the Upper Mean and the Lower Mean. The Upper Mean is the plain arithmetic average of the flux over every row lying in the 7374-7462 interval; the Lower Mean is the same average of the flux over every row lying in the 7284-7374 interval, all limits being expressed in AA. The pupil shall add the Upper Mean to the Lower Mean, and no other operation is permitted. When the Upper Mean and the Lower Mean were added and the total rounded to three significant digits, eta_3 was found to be 14.0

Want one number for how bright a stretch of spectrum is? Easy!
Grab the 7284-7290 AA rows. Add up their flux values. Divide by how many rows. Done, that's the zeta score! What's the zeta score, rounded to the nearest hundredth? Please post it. 6.61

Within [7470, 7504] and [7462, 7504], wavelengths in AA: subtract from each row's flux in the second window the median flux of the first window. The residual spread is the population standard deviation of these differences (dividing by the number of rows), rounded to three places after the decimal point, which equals 0.197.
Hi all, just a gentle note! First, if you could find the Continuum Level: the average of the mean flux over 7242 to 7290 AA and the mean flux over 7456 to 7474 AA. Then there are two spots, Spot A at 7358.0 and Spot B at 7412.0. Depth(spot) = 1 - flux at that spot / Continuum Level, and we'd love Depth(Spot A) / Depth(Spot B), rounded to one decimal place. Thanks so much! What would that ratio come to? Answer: -1.7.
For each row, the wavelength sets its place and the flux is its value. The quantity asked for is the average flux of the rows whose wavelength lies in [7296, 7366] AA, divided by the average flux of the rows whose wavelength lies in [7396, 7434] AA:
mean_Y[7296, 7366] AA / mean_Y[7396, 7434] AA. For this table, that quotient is 0.95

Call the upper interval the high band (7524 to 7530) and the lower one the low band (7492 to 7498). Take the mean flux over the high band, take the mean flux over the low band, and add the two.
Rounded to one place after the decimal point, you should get 14.9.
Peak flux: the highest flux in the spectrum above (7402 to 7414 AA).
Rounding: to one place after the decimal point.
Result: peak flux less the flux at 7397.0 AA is 0.1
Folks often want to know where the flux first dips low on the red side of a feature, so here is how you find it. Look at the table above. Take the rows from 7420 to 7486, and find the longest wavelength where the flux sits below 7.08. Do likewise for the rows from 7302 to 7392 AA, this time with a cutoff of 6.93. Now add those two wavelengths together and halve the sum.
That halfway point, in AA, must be 7431.5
